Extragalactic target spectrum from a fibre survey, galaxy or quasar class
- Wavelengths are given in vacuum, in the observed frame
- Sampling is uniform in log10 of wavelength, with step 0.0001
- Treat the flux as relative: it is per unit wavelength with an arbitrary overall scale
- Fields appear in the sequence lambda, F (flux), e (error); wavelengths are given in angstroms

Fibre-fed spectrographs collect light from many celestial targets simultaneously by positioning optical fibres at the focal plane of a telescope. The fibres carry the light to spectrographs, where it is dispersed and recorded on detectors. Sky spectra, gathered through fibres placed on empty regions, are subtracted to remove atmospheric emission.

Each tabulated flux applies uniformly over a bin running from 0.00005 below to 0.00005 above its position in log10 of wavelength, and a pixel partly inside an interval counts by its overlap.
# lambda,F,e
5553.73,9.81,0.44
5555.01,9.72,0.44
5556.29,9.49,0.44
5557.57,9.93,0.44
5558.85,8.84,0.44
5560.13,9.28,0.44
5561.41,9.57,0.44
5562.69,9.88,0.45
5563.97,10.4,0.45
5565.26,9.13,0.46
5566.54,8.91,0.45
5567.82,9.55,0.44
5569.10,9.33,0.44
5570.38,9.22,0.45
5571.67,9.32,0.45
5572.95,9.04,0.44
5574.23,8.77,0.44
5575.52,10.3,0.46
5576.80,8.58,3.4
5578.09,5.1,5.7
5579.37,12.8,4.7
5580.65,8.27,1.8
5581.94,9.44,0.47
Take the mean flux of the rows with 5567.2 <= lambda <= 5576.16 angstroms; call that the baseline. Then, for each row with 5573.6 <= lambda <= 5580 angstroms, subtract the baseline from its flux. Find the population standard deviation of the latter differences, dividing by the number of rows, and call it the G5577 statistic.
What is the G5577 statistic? 2.5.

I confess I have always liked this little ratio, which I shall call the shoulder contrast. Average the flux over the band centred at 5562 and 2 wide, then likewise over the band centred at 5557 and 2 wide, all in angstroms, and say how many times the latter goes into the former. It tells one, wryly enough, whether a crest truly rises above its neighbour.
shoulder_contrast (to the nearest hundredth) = 1.00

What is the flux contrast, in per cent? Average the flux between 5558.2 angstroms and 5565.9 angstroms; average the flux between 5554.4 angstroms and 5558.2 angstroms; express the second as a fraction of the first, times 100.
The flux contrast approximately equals 102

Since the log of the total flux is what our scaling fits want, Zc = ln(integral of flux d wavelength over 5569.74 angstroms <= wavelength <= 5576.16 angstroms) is 4.09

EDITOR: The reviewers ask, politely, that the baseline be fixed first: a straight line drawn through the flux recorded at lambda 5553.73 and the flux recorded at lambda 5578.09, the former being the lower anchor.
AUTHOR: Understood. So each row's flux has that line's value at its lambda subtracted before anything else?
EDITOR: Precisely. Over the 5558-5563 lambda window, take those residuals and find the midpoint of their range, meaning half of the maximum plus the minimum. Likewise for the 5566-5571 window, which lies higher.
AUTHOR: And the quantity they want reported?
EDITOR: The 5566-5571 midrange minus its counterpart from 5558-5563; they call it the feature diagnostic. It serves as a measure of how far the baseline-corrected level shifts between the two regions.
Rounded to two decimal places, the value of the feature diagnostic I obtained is 1.19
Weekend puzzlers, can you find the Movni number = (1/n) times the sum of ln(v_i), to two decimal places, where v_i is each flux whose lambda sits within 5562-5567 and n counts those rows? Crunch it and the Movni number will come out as 2.26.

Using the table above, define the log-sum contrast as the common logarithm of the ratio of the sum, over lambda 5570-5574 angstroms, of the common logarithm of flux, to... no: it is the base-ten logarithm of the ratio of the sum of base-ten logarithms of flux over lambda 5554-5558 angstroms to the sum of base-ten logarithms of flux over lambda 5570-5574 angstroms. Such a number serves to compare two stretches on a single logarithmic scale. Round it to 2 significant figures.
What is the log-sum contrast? 0.011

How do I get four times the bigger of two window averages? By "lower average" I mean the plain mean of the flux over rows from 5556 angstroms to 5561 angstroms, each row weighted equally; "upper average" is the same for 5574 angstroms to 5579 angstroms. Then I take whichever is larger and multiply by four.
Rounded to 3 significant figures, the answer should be 37.5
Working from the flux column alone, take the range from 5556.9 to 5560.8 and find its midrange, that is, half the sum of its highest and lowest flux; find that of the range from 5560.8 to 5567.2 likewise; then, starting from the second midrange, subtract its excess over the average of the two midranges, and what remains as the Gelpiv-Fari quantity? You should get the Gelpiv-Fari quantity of 9.52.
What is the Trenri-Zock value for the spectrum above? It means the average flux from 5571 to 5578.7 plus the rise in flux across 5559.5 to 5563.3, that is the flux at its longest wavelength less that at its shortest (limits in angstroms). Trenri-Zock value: 9.1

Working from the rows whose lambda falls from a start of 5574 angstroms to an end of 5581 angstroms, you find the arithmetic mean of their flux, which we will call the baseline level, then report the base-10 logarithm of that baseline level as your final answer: 0.95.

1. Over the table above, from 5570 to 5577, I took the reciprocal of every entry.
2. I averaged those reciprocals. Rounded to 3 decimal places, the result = 0.109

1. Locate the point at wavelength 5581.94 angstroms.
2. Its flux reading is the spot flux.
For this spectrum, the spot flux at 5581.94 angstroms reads 9.44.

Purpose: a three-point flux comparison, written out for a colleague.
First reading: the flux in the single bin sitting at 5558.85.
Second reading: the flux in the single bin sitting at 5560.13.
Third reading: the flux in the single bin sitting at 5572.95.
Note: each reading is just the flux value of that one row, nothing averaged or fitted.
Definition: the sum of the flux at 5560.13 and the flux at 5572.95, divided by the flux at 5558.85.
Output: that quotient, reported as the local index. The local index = 2.07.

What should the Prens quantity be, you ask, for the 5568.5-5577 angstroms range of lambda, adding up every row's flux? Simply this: 65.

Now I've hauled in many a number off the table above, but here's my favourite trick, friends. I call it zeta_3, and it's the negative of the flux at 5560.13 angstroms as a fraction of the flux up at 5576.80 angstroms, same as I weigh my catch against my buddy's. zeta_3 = -1.08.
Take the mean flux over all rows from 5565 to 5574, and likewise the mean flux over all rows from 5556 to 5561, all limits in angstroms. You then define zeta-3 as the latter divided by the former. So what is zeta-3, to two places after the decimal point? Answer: 1.02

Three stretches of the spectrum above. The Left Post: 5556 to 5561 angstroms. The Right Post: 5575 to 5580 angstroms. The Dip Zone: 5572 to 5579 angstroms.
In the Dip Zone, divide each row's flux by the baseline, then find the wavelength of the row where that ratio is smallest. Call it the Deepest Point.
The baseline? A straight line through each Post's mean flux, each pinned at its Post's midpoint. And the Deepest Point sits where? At 5578.09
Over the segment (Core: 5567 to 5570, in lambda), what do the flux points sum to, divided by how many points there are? 9.4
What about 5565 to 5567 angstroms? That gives 9.0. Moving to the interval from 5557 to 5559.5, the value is 9.4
